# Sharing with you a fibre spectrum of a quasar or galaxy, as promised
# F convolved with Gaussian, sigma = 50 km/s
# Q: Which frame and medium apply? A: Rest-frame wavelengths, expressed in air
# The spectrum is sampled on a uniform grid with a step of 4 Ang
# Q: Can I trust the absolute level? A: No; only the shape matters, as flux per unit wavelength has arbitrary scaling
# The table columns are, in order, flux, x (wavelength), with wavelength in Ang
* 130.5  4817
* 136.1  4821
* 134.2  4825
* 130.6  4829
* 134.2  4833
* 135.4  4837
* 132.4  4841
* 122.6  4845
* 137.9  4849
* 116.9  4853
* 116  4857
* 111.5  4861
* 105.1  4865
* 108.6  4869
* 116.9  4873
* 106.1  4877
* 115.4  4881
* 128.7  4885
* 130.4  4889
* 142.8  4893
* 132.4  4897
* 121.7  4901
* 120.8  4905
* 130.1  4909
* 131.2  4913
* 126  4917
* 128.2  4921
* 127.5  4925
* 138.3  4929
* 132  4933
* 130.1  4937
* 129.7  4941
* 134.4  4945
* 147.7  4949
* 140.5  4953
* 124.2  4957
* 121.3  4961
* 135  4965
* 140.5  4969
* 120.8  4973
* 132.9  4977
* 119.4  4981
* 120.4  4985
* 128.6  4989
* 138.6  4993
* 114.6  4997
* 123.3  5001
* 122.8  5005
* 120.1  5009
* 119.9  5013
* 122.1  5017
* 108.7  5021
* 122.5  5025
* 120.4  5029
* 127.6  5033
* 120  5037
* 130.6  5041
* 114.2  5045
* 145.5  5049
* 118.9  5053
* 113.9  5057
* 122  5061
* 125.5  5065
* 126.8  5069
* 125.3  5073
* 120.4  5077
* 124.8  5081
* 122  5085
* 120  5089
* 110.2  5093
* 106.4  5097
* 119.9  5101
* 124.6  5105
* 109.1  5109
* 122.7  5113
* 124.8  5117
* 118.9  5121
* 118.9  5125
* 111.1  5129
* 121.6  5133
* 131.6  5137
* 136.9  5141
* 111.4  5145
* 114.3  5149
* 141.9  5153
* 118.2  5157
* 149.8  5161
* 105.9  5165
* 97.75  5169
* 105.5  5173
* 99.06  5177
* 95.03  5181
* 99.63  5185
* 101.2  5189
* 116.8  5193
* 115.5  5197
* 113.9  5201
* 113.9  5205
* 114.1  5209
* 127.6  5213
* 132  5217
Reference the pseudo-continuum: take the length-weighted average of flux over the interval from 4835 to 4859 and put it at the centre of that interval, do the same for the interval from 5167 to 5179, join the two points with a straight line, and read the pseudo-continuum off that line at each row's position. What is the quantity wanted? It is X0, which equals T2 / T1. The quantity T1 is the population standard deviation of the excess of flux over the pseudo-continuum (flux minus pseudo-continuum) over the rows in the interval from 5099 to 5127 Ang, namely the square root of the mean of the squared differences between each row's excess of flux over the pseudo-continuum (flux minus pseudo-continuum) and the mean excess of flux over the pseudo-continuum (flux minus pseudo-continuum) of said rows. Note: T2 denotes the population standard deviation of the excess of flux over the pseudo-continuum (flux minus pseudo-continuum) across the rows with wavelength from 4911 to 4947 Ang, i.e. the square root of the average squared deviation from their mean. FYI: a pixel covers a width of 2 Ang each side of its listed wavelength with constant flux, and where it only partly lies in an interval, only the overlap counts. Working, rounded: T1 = 5.0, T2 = 3.9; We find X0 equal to 0.8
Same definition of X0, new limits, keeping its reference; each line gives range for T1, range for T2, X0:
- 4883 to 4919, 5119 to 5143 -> 1.5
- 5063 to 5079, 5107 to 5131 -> 2.6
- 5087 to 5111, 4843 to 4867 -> 1.4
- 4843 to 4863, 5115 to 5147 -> 1.0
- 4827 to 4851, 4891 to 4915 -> 1.5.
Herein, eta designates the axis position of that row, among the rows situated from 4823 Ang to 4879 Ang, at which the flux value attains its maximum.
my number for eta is 4849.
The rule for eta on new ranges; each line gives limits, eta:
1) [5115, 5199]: 5161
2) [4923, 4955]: 4949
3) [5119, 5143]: 5141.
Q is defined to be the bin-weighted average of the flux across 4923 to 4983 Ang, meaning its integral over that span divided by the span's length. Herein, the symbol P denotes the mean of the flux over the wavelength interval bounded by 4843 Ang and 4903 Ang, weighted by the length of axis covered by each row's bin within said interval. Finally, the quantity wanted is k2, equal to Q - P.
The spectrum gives 11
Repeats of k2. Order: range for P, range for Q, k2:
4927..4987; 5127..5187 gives -15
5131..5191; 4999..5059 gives 7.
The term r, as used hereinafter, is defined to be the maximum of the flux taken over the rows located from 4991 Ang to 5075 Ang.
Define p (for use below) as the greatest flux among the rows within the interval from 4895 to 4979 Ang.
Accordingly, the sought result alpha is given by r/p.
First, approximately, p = 147.7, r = 145.5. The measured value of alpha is 0.99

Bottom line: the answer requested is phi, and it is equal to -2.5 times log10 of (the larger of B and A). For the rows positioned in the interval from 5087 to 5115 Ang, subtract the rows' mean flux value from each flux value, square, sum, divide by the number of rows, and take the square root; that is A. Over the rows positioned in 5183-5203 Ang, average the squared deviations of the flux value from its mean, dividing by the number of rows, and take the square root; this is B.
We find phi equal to -2.18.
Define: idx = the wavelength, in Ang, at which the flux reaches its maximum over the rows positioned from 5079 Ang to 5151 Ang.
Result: 5141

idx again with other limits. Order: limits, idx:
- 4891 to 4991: 4949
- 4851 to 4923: 4893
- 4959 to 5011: 4969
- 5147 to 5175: 5161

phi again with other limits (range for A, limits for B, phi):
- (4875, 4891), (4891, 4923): -2.50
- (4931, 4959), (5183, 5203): -2.18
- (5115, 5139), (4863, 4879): -1.99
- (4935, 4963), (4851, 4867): -2.32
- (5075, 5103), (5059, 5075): -1.98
